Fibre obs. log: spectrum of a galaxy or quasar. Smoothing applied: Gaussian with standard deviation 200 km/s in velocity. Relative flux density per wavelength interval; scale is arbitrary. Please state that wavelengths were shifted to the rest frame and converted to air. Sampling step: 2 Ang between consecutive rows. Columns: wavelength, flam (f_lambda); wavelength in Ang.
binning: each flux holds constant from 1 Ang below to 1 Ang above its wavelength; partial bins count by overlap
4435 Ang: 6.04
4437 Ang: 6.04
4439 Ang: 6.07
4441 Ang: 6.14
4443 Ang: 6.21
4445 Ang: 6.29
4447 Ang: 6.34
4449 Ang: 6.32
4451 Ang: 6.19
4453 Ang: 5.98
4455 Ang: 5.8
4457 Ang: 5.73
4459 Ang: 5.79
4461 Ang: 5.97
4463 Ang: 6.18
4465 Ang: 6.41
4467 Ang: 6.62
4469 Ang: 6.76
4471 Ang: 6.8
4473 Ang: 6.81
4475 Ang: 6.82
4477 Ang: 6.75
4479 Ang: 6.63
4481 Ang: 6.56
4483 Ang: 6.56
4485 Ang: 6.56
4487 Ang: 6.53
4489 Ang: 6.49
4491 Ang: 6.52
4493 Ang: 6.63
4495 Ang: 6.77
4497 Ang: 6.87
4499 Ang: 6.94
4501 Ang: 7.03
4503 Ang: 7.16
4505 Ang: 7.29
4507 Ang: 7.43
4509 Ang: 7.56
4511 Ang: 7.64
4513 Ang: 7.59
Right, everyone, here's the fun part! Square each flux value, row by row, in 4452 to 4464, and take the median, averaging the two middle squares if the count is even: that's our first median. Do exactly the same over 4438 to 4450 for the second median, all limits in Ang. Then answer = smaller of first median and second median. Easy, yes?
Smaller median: 35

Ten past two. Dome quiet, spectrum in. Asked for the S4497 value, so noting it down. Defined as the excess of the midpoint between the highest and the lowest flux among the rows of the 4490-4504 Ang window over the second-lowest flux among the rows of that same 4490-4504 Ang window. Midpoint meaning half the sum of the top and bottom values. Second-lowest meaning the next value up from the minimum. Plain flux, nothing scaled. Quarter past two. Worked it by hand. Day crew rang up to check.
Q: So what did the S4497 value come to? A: 0.21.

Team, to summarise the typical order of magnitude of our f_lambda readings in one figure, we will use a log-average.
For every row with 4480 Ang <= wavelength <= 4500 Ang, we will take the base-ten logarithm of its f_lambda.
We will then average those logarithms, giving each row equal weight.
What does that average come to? 0.822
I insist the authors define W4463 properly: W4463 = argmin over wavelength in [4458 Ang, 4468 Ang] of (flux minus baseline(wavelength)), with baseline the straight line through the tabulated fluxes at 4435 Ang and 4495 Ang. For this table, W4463 4459 Ang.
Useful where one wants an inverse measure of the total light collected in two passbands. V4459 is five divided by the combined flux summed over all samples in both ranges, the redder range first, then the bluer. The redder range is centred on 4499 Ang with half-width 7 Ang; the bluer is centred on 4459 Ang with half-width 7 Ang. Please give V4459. 0.0552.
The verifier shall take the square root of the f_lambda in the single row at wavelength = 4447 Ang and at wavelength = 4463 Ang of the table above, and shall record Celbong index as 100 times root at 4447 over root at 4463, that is 101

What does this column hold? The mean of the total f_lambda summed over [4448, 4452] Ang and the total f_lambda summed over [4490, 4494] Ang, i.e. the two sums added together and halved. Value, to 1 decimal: 12.8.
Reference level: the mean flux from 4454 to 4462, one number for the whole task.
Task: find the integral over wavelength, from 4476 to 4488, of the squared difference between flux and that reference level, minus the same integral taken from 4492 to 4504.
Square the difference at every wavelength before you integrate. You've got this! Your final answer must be -7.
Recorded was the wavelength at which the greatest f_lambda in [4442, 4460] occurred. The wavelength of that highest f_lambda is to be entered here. 4447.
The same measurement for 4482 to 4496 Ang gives 4495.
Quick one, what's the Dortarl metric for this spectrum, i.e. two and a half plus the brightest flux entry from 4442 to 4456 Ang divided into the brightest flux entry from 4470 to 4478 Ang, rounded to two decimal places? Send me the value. 3.58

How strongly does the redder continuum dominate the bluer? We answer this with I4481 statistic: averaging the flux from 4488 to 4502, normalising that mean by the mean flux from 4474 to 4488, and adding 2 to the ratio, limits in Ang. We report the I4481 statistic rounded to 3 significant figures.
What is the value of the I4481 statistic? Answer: 3.02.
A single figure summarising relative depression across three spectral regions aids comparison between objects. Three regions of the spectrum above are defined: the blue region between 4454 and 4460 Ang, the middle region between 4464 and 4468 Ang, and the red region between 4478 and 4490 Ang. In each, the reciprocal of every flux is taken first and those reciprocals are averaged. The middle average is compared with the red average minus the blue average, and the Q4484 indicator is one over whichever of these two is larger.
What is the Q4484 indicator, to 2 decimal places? 6.51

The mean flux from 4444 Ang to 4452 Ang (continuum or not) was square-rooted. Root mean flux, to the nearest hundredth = 2.51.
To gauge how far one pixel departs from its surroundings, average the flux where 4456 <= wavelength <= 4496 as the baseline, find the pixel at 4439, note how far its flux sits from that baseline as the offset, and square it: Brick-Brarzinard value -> 0.18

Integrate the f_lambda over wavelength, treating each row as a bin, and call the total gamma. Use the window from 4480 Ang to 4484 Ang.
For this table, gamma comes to 26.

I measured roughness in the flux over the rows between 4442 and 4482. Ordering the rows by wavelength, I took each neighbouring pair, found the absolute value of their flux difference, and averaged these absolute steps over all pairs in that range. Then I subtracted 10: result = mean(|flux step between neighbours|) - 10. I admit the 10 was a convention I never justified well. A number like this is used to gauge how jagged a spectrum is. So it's -9.89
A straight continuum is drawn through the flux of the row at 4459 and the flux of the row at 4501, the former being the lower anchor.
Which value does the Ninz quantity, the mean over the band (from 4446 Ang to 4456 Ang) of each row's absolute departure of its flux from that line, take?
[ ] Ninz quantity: 0.6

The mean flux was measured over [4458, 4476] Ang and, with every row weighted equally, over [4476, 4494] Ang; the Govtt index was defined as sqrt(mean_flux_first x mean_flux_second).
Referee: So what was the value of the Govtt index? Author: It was 6.52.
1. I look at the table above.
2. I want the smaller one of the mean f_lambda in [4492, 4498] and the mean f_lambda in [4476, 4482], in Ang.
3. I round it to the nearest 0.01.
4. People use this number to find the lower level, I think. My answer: 6.65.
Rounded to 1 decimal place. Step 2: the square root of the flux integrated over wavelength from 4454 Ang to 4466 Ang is 8.5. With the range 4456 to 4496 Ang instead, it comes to 16.1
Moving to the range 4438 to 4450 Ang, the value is 8.6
